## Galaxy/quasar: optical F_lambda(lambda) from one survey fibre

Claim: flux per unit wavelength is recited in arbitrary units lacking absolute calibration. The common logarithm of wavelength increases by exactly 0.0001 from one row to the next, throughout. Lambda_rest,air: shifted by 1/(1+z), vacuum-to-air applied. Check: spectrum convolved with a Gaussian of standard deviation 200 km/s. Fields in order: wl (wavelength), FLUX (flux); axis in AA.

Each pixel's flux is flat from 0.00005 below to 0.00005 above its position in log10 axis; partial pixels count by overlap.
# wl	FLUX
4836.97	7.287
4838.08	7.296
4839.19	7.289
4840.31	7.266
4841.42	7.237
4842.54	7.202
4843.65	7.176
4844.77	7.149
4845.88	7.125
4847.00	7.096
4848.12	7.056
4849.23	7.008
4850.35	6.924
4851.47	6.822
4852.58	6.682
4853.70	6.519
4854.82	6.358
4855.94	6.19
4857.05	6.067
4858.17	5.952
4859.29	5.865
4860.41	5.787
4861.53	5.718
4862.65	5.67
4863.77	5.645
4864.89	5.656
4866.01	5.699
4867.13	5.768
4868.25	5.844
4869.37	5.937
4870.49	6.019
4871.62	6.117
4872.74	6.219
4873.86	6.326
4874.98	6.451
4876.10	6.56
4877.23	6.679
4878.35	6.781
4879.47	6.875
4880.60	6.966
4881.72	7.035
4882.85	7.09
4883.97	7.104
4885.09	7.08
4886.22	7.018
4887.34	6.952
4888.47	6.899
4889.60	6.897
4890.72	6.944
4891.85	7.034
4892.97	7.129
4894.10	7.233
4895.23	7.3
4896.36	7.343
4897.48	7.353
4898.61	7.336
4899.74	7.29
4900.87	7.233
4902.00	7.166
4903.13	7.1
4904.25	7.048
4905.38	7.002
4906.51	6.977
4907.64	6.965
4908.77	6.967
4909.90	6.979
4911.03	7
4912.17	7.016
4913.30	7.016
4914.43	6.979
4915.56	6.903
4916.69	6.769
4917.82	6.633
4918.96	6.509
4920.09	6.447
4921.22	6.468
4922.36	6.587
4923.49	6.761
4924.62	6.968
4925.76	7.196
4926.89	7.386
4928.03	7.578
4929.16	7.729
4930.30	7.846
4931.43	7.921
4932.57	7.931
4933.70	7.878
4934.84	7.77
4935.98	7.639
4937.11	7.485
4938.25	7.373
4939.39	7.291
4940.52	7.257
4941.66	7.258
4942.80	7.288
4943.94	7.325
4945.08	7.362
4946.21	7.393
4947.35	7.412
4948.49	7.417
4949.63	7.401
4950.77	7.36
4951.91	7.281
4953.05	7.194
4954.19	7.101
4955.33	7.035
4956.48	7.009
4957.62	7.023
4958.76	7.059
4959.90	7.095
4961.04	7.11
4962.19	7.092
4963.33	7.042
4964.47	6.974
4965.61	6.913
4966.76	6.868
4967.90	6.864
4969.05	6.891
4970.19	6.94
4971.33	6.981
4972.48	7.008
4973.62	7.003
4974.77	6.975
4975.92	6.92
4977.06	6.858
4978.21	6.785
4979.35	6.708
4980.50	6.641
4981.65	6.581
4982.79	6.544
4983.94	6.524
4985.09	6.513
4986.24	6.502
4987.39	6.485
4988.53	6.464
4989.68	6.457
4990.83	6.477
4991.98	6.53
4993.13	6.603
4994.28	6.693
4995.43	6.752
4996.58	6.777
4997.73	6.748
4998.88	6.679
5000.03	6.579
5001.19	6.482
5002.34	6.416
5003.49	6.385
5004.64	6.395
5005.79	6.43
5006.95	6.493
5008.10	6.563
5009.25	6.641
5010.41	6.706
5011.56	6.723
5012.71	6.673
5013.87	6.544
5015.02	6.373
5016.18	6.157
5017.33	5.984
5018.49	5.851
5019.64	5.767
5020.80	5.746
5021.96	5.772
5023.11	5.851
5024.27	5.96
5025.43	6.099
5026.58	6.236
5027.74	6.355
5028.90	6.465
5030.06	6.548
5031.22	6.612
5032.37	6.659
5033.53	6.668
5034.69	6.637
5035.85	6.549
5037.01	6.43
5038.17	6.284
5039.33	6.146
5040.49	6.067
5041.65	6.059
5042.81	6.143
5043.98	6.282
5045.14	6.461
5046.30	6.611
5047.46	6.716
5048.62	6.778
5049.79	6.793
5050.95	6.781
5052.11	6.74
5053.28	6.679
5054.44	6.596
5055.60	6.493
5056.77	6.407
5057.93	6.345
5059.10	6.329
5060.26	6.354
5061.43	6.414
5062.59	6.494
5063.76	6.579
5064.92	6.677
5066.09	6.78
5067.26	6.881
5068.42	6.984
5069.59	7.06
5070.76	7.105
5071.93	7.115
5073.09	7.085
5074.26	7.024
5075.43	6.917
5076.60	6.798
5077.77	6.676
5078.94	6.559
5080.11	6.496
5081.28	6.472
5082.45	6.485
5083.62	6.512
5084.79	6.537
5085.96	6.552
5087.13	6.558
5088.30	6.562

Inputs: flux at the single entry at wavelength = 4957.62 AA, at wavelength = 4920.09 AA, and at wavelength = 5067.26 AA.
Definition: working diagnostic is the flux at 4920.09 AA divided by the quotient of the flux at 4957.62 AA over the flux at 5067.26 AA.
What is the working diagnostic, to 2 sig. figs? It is 6.3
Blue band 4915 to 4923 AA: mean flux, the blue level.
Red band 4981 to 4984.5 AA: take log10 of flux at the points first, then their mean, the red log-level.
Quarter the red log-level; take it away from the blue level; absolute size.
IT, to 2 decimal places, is 6.41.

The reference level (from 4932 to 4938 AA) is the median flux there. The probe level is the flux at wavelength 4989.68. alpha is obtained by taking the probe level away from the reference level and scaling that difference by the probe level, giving 0.20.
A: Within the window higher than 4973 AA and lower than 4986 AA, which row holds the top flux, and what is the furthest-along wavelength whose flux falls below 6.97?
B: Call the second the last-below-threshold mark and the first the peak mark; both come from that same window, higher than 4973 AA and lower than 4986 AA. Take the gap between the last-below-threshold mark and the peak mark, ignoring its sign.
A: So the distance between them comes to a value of 11.5 AA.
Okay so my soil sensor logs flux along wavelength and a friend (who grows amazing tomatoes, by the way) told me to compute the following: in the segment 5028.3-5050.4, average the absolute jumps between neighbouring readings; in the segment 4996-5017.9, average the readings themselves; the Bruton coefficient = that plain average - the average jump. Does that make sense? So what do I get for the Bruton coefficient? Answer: 6.43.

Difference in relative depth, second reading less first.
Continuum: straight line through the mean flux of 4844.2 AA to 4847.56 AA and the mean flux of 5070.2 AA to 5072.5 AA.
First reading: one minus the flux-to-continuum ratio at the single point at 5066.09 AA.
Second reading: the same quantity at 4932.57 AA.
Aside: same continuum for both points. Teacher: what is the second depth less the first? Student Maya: -0.16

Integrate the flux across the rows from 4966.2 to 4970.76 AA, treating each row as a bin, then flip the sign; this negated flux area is -31.5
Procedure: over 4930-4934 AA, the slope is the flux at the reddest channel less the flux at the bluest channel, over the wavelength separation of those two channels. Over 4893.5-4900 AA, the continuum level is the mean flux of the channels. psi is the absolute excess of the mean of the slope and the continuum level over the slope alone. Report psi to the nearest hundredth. 3.65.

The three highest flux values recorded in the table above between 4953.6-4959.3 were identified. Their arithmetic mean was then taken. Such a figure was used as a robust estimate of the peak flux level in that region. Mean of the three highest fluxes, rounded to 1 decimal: 7.1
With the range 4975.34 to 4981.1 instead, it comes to 6.9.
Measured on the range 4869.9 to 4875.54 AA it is 6.3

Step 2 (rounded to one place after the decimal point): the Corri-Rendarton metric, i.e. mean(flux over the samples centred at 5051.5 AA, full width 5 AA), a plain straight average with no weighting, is 6.7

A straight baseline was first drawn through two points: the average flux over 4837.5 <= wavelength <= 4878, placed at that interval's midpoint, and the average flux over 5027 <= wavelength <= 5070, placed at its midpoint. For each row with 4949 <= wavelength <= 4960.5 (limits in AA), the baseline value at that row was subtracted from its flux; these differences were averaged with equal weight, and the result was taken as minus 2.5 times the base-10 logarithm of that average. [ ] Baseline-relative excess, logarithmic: 0.45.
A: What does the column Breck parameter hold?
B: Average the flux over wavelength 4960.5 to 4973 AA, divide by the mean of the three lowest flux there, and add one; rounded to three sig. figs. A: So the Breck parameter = 2.01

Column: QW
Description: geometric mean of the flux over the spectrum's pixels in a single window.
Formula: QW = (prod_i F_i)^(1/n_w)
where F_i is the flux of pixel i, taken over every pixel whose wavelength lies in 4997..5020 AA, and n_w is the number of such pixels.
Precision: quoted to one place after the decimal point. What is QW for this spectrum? 6.4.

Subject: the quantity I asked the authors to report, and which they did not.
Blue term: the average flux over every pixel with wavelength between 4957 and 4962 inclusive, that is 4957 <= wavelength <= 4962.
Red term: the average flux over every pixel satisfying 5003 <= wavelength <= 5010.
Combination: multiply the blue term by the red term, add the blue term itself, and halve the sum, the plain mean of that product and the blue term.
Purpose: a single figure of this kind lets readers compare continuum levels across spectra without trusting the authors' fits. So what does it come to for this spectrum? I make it 26.5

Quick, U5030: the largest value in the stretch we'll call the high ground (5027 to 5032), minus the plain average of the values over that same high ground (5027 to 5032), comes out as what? 0.12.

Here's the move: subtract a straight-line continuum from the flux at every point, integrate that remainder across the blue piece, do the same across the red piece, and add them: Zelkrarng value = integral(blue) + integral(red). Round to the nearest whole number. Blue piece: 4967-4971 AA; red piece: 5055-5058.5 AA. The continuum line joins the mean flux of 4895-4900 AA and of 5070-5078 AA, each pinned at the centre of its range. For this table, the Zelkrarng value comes -3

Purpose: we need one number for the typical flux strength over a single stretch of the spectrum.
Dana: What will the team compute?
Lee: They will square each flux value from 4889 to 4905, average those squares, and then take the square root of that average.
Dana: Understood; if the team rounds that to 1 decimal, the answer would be 7.2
